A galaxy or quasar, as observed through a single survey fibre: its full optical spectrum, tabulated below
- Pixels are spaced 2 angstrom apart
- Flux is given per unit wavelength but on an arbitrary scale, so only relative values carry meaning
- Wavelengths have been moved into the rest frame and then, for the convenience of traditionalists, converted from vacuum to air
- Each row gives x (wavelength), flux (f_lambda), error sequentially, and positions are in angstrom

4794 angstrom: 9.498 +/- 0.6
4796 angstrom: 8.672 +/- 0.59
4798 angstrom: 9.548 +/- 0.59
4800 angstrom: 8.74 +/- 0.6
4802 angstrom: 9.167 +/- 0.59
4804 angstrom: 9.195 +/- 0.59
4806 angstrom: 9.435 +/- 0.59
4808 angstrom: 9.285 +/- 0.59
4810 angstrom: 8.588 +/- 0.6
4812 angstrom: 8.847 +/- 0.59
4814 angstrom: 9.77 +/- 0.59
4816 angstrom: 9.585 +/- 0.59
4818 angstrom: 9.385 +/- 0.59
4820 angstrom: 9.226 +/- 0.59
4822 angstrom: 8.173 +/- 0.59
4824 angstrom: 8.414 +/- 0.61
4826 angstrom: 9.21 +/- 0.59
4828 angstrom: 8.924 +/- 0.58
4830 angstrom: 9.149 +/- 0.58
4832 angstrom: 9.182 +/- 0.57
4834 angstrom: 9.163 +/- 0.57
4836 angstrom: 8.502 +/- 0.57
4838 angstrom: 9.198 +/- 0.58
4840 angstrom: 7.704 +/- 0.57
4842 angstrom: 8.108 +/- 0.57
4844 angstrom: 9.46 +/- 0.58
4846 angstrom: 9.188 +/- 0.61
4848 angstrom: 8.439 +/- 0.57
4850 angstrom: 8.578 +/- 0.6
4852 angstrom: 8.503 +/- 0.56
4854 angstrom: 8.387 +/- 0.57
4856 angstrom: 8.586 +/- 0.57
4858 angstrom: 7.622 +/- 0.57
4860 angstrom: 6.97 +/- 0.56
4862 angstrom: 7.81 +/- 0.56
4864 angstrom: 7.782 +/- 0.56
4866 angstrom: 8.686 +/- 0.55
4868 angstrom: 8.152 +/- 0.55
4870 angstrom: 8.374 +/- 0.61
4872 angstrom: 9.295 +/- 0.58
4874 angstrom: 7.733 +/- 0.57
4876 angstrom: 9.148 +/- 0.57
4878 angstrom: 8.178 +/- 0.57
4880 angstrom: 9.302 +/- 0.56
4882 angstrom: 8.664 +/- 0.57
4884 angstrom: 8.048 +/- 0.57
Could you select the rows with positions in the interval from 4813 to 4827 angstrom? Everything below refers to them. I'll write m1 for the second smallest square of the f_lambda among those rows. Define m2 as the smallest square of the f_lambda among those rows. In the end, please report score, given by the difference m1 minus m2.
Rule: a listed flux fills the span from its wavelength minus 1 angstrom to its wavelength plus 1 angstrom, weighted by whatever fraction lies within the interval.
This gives 4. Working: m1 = 71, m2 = 67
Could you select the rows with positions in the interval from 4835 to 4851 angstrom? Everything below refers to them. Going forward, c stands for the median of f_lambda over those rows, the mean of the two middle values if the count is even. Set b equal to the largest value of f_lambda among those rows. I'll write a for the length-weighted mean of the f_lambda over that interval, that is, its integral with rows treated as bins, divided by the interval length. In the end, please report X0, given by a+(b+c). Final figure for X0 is 26.6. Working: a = 8.6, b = 9.46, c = 8.5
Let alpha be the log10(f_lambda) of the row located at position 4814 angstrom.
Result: 0.990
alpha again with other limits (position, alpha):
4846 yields 0.963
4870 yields 0.923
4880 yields 0.969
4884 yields 0.906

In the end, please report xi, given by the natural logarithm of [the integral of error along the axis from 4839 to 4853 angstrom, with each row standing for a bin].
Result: 2.09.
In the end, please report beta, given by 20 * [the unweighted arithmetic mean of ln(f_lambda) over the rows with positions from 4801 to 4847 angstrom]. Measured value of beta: 43.9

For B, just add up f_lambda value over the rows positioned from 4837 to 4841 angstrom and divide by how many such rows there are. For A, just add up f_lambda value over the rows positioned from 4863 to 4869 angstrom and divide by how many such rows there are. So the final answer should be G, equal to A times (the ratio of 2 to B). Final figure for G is 1.94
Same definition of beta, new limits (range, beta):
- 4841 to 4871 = 42.3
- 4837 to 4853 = 43.1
